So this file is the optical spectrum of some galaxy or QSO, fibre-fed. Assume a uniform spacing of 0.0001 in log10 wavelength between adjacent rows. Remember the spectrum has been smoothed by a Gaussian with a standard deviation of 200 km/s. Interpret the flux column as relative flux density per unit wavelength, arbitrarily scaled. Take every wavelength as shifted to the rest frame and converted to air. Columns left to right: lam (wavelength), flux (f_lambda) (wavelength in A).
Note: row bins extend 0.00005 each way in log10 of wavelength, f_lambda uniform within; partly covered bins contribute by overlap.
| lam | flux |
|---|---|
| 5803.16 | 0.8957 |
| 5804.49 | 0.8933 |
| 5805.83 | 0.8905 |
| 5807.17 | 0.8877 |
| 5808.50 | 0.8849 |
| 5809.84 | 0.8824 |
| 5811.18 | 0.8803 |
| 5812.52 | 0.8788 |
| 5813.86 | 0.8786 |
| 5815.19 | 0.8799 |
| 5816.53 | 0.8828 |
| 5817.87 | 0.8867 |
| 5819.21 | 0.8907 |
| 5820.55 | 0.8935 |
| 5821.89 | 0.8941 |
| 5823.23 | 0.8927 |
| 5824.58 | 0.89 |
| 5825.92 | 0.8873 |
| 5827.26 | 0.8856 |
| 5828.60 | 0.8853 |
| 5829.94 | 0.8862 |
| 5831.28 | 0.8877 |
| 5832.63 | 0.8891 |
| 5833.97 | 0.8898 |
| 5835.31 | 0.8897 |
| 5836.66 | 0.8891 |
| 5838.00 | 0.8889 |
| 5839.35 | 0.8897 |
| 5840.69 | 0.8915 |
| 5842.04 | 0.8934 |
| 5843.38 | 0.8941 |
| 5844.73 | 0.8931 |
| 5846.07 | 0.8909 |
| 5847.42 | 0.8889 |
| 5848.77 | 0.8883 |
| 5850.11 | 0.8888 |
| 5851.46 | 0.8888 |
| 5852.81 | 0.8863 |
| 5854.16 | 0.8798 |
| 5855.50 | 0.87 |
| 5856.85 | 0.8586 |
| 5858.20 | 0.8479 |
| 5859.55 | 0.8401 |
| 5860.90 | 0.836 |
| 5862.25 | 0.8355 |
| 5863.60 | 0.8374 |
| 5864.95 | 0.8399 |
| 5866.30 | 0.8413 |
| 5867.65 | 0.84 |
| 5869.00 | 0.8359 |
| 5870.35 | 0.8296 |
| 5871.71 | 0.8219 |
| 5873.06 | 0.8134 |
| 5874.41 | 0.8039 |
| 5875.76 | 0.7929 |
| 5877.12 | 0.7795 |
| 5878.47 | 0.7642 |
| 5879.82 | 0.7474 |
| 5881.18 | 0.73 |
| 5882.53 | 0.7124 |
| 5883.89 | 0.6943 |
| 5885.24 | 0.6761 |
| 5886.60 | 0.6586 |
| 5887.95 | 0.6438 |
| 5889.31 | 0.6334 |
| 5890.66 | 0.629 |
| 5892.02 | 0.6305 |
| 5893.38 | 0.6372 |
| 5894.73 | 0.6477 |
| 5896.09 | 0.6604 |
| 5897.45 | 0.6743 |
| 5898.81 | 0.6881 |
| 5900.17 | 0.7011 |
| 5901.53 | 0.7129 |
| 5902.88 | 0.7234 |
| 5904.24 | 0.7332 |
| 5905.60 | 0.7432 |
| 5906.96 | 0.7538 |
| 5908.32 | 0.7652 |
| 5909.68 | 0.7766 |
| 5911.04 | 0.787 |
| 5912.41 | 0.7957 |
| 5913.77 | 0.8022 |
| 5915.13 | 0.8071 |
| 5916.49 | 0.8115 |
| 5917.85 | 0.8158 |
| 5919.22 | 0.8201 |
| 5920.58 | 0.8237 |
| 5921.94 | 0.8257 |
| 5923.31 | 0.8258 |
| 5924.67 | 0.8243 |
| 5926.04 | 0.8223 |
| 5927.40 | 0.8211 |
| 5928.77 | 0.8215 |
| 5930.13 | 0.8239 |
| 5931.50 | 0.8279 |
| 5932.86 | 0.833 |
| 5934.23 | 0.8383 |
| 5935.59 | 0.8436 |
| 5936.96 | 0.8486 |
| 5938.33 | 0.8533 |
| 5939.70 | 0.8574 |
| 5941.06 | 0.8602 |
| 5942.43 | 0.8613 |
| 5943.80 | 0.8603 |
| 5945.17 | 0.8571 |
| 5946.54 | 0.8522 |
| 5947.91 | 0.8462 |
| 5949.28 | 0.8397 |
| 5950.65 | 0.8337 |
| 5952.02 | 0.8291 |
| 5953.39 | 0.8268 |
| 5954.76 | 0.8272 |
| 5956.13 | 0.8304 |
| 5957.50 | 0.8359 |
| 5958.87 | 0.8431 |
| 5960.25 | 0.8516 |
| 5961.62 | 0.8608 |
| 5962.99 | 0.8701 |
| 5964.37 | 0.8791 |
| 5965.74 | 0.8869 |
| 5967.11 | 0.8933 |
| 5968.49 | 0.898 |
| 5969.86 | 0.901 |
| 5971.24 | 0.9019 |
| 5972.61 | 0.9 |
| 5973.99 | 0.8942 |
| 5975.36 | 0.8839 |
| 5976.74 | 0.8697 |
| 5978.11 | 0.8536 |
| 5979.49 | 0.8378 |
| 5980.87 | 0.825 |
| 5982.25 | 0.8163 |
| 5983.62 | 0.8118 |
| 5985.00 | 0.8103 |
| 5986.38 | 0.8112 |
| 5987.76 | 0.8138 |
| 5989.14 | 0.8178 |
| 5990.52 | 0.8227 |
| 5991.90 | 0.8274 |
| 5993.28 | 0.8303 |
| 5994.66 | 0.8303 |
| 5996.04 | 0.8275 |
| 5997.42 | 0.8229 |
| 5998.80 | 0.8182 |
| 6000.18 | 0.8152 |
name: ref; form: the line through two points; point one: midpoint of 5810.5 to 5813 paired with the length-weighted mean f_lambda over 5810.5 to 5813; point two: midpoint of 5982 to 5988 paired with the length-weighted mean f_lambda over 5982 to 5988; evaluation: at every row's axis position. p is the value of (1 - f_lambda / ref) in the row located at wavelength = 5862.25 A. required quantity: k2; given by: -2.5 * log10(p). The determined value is 3.9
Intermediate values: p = 0.028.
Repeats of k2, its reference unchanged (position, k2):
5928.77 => 4.6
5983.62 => 6.9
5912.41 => 3.2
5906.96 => 2.4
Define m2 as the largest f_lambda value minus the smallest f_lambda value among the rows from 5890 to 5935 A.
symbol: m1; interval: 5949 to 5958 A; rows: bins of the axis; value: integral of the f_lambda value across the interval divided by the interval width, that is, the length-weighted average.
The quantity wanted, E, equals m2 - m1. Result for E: -0.62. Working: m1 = 0.832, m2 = 0.21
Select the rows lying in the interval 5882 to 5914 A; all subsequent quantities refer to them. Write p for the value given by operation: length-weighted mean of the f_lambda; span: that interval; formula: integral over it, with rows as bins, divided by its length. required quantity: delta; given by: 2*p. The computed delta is 1.40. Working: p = 0.70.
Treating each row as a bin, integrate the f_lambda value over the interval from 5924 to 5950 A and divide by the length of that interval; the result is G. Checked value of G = 0.84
